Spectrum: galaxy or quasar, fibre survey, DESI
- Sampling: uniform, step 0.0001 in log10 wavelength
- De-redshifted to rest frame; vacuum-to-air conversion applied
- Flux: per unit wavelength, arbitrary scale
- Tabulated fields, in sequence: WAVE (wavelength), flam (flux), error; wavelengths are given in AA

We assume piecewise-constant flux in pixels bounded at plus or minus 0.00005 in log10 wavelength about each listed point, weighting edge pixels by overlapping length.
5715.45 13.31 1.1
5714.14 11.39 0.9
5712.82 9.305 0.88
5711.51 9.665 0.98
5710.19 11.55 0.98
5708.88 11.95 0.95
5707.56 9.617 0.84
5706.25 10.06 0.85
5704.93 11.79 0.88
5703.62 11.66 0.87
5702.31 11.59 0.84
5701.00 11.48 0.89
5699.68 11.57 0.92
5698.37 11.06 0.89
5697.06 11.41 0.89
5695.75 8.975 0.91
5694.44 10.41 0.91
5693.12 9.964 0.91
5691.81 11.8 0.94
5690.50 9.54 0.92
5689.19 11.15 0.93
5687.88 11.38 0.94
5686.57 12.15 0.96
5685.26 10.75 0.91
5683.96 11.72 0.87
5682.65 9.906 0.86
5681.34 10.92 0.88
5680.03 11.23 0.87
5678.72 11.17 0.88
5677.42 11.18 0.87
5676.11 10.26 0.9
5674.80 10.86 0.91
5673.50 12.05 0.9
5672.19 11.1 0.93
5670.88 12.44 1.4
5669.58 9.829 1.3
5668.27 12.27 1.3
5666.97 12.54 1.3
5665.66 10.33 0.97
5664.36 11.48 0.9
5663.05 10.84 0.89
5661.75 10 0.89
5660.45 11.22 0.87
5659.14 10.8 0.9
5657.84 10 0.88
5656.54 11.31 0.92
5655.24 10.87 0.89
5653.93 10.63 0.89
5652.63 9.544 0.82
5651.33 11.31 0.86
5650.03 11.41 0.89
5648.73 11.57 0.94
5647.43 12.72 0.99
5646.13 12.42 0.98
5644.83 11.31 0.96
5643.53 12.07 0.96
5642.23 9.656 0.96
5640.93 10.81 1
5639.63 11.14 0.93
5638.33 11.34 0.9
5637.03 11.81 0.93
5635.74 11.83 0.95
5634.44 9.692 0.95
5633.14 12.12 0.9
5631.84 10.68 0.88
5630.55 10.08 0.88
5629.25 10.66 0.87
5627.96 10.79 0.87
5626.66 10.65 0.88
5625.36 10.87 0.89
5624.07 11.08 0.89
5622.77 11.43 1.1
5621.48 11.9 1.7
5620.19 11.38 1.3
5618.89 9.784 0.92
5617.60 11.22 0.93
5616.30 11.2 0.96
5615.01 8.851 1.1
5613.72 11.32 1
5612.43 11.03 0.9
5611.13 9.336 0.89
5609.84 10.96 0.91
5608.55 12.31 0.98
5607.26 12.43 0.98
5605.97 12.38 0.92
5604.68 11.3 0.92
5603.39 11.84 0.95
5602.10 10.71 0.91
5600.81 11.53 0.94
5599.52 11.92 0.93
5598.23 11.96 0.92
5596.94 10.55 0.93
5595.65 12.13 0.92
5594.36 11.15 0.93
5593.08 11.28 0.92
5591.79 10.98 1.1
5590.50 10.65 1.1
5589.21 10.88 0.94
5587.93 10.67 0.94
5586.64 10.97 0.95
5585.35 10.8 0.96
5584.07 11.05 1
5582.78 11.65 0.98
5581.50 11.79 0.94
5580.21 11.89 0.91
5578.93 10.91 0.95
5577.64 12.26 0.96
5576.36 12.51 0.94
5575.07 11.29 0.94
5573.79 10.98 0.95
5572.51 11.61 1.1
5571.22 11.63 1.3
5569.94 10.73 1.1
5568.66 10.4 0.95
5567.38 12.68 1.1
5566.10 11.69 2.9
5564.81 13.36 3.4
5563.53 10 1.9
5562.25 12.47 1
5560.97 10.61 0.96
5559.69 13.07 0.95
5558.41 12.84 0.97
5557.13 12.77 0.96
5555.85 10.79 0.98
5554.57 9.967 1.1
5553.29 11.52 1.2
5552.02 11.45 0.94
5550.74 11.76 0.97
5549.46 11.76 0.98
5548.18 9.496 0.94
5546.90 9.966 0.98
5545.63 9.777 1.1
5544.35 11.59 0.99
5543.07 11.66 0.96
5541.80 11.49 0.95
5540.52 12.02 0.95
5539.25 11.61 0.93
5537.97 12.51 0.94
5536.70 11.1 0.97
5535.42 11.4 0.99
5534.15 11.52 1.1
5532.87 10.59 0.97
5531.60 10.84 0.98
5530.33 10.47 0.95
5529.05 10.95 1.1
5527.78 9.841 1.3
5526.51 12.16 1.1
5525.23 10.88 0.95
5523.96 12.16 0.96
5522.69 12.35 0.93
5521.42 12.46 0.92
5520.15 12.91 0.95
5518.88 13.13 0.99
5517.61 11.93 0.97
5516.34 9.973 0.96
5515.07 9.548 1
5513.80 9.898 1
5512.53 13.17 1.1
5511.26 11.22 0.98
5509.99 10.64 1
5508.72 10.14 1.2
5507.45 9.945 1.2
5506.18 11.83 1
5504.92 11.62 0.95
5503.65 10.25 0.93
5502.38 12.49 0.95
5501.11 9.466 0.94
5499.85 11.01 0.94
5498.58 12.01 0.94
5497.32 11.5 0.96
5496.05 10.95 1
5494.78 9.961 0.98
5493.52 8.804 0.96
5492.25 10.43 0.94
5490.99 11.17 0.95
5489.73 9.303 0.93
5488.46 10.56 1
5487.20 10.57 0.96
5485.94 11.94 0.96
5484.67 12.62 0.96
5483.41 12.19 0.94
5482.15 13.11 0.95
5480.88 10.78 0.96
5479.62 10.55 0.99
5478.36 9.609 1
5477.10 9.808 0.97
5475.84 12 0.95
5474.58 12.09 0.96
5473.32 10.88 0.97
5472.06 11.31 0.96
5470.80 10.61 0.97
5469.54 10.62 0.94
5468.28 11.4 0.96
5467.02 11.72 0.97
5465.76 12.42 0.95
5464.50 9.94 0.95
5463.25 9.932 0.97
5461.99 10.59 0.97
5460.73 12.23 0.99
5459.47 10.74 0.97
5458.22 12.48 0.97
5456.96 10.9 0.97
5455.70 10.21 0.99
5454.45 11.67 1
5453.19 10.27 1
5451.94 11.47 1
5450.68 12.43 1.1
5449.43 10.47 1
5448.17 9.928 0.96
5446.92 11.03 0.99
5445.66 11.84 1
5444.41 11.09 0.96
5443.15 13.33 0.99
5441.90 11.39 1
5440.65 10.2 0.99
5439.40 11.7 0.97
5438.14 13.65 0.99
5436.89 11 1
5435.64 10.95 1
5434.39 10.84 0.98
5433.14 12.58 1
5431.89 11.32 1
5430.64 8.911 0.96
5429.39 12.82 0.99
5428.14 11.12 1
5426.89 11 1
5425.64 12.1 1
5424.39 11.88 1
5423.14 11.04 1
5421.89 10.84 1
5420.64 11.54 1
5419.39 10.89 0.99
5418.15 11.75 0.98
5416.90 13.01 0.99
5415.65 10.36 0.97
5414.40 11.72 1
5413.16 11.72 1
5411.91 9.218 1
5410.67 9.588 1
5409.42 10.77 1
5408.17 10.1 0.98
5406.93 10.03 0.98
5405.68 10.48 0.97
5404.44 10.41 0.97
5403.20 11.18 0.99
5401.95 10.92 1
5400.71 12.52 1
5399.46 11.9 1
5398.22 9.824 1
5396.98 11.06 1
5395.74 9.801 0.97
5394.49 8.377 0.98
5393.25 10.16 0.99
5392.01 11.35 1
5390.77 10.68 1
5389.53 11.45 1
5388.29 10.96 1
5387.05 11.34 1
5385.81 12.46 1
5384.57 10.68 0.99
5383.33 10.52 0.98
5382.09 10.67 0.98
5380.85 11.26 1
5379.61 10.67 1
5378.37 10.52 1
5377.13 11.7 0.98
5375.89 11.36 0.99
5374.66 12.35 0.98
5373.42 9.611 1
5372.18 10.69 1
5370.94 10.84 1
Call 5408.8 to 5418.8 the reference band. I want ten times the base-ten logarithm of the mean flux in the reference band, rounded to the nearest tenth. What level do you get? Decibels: 10.4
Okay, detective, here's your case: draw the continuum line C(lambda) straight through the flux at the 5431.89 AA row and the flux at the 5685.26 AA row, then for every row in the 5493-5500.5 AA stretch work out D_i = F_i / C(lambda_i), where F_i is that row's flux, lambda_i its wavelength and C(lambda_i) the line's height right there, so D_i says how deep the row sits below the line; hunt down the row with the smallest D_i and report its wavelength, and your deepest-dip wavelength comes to 5493.52 AA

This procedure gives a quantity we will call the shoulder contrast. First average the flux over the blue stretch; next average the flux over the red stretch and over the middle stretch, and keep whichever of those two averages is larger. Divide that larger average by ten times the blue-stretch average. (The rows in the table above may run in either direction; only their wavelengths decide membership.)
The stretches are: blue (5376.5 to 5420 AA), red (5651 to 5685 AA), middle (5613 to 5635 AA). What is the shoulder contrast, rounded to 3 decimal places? 0.101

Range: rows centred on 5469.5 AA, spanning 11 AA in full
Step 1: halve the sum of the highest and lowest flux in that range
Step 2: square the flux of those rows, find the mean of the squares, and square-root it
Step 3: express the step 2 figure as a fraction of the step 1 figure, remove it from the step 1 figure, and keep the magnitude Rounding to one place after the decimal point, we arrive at 10.2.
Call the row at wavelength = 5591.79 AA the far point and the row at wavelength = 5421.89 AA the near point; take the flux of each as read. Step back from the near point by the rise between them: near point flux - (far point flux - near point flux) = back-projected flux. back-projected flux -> 10.7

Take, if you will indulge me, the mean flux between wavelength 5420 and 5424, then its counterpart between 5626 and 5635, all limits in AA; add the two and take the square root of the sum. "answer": 4.67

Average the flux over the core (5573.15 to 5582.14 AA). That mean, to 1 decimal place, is 11.7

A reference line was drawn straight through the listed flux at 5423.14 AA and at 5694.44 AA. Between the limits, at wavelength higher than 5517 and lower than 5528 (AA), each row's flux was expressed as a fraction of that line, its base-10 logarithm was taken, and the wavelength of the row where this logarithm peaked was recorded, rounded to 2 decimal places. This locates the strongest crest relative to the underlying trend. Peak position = 5518.88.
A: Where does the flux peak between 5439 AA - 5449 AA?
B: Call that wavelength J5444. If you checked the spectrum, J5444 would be 5443.15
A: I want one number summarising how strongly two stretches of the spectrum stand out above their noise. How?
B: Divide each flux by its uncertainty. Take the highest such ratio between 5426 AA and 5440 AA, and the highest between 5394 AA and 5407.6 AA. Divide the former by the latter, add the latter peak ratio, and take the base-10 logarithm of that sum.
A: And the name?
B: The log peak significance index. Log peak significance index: 1.13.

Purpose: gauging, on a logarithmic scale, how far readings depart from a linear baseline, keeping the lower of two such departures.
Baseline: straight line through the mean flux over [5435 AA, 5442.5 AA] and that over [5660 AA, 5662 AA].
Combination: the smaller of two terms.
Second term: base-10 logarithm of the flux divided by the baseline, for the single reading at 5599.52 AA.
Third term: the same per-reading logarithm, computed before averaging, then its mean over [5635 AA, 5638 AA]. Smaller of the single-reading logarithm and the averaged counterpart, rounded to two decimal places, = 0.04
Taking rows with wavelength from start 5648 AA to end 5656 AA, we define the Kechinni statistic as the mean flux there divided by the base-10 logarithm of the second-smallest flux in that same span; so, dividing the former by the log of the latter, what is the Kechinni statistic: 10.6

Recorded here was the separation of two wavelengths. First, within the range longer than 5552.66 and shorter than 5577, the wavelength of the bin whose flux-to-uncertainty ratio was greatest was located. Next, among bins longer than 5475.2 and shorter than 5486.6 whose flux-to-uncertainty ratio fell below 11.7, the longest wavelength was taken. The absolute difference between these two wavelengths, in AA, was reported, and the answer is 78.8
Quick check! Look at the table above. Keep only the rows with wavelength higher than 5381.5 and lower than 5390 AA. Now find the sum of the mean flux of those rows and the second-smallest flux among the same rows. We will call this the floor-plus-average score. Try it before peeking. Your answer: 21.8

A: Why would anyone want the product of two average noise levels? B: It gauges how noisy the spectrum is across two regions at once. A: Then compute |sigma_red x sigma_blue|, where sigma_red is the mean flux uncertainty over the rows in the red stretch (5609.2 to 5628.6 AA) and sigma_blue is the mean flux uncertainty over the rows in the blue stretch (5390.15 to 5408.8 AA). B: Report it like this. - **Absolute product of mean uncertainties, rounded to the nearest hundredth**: 1.00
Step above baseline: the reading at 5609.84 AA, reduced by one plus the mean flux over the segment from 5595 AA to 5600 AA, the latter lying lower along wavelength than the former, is -1.7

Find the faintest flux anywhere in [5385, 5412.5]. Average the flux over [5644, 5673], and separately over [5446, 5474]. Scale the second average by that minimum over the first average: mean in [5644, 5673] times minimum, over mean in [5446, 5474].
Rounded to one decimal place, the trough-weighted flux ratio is 8.5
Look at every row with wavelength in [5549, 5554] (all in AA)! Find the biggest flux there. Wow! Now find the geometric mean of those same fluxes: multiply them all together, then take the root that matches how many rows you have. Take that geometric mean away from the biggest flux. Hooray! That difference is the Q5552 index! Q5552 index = 0.14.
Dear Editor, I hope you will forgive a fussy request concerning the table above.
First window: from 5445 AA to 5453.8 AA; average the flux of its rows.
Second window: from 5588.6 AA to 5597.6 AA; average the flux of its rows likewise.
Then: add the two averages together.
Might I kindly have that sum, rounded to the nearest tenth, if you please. 22.2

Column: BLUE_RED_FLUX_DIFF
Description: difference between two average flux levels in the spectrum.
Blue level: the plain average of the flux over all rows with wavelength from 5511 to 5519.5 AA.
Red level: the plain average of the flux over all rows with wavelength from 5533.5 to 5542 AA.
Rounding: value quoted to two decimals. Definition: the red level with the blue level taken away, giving 0.40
